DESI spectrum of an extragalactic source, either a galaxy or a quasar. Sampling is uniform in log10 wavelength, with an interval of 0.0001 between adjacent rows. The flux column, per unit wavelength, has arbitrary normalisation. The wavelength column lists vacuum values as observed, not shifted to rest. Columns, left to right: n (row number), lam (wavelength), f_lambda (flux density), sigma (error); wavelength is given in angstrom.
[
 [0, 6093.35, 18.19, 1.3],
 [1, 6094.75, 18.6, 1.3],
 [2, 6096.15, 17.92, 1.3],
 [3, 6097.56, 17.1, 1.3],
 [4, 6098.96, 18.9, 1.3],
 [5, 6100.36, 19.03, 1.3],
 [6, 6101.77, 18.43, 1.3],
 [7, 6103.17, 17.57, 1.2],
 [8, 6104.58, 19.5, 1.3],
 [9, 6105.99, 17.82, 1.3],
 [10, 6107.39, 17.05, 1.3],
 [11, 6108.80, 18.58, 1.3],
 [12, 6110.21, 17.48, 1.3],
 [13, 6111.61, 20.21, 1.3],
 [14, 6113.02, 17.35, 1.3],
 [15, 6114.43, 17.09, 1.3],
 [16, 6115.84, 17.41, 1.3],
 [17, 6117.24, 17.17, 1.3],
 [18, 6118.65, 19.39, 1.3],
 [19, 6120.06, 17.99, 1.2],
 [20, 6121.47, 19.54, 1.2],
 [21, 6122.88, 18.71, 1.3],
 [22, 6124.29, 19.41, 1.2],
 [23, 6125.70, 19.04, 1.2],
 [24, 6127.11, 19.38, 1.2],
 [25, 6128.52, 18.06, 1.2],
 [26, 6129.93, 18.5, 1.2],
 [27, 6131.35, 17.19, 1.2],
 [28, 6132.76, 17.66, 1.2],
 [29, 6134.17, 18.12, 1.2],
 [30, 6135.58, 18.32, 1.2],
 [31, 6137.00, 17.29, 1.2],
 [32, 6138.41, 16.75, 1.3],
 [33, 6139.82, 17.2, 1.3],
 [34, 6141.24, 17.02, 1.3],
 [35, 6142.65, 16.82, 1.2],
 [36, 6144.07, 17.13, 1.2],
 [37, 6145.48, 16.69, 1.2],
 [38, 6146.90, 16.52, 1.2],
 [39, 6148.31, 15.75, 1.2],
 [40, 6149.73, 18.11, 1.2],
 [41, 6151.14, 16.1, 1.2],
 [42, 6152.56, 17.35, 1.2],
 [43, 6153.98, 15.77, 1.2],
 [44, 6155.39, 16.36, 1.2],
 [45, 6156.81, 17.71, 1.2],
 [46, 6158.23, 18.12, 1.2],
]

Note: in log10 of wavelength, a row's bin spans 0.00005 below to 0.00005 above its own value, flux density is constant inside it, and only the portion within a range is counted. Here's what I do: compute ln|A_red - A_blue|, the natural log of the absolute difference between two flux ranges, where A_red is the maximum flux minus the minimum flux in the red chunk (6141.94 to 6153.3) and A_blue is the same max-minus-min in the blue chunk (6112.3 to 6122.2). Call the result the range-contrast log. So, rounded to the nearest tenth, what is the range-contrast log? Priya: -2.4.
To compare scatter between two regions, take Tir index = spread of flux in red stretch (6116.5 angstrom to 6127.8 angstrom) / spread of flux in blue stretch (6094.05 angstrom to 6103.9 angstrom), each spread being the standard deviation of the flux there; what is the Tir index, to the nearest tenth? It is 1.2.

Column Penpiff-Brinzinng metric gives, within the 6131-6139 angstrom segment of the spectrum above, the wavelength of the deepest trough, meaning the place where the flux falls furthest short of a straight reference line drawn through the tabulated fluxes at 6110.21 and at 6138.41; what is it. 6138.41 angstrom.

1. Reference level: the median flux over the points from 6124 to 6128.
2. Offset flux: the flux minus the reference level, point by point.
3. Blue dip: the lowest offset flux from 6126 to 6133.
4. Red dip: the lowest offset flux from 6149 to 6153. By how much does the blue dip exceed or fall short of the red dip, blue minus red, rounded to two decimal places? 1.09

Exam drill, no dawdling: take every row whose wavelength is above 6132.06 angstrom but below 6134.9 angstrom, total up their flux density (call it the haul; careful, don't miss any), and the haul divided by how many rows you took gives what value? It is 17.9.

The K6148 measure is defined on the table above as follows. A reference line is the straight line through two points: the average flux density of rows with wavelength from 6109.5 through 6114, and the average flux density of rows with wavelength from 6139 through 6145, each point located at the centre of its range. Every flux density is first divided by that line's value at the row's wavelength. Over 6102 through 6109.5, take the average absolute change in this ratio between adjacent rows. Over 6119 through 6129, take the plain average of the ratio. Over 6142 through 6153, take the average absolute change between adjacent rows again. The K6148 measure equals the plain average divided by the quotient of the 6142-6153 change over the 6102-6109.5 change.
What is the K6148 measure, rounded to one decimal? 1.4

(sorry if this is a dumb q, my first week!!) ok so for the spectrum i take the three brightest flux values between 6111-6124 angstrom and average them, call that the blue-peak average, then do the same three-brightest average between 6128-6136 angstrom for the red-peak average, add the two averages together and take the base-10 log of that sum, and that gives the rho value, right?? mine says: 1.58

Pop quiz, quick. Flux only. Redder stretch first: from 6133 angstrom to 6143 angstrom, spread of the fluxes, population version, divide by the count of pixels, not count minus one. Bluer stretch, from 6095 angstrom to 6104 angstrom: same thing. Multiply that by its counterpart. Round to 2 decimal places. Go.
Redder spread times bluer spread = 0.40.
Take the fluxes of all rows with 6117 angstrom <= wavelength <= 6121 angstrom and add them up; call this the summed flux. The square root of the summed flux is 7.4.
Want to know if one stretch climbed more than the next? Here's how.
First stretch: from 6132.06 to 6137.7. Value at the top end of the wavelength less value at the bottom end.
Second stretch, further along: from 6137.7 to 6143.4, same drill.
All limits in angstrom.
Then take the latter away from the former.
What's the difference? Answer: -0.44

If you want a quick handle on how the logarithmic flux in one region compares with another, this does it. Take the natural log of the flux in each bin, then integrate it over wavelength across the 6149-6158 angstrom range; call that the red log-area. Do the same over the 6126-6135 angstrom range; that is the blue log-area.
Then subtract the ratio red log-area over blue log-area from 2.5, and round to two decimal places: 1.52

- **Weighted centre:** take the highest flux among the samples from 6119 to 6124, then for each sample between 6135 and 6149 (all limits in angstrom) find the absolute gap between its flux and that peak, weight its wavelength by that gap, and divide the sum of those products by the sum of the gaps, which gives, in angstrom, 6142.7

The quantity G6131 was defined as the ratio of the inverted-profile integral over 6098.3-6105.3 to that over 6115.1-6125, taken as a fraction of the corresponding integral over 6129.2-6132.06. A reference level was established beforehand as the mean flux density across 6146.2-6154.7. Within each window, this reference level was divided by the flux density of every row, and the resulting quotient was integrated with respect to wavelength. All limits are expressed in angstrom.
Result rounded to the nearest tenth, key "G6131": 0.3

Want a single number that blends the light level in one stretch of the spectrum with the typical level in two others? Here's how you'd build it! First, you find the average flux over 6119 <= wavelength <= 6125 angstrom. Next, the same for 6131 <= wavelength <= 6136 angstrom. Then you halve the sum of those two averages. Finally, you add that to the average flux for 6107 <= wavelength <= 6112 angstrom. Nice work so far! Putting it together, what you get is 36.7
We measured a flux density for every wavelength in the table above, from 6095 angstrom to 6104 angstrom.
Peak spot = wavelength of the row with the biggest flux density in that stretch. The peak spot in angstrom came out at 6100.36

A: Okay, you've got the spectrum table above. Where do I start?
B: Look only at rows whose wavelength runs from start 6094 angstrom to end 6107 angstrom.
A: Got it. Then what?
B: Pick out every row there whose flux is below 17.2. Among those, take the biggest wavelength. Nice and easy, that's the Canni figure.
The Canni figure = 6097.56 angstrom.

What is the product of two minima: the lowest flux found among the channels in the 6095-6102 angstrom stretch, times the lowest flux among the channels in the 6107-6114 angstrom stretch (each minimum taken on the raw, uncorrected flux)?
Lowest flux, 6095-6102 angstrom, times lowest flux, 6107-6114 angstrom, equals 292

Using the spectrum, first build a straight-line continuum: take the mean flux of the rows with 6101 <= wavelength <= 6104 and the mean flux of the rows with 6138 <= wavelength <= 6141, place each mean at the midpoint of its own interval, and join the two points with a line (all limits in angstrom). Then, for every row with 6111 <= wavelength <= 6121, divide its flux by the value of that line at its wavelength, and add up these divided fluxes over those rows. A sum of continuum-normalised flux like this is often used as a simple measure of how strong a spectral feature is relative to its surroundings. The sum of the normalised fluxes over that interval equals 7.2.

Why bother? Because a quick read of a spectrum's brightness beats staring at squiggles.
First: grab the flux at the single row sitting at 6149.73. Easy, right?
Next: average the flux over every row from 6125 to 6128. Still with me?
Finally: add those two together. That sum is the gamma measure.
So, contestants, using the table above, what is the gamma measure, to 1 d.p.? 37.3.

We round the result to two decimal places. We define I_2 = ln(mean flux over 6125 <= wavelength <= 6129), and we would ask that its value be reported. 2.94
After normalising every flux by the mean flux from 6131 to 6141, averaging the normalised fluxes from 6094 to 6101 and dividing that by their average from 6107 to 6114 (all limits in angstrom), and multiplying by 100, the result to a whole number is 101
